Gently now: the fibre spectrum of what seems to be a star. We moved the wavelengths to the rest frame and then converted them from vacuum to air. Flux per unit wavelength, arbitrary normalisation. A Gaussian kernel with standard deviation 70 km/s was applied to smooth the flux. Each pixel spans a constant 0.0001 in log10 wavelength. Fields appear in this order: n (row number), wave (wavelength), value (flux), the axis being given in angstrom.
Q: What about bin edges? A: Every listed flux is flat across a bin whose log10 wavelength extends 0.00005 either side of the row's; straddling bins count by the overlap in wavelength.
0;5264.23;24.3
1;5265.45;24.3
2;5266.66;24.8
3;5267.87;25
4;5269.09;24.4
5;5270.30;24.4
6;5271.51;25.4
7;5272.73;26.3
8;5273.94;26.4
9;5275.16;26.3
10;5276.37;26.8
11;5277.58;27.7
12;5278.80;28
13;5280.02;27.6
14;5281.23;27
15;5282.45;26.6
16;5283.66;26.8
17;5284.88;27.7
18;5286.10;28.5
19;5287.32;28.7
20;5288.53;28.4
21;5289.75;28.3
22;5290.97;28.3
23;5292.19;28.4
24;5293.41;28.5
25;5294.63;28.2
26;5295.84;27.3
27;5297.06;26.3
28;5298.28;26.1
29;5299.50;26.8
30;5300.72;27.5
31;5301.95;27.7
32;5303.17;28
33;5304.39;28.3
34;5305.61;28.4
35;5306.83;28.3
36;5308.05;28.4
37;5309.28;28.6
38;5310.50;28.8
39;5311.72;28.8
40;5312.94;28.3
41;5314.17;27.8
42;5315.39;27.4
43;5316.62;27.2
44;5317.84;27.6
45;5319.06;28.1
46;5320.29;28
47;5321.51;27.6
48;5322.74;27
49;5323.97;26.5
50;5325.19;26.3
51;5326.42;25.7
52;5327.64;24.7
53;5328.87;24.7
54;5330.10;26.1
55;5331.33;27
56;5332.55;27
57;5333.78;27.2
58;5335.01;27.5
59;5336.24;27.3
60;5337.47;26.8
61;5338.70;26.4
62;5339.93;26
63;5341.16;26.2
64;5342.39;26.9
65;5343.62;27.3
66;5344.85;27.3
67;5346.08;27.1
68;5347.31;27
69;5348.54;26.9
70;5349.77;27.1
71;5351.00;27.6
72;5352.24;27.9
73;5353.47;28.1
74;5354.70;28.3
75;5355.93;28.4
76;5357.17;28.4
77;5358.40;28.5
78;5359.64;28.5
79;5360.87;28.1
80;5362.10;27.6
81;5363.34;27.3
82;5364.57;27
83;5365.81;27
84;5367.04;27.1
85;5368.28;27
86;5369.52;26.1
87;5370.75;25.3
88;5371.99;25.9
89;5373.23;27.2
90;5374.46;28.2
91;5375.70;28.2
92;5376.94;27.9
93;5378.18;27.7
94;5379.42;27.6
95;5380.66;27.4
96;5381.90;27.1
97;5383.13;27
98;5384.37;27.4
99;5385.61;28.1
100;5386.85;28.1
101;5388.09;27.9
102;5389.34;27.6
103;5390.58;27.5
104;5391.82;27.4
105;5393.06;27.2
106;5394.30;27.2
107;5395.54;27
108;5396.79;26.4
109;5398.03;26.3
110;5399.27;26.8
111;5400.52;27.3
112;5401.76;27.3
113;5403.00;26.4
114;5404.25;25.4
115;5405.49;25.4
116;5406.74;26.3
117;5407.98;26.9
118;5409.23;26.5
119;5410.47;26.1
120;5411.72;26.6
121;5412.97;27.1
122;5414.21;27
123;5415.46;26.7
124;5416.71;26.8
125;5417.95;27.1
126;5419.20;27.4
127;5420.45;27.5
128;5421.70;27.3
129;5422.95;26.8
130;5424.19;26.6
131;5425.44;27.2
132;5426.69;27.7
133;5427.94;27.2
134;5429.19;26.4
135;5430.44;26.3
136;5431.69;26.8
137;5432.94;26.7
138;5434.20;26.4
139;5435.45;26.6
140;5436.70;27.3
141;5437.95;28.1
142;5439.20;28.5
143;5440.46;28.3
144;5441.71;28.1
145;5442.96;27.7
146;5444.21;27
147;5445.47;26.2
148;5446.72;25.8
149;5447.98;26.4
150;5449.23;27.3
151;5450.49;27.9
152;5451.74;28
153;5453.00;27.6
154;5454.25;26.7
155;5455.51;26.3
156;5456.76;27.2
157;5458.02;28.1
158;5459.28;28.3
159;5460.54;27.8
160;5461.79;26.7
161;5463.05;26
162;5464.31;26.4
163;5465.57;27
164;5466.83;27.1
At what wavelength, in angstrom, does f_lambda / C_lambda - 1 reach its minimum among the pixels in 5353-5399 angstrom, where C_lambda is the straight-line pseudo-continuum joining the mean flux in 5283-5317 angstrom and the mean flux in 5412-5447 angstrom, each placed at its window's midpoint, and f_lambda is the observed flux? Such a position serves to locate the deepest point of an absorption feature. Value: 5370.75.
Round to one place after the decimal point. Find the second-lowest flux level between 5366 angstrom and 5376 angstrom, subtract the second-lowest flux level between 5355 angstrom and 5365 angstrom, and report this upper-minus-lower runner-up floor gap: -1.4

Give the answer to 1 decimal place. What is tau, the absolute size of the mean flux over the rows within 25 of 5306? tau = 27.5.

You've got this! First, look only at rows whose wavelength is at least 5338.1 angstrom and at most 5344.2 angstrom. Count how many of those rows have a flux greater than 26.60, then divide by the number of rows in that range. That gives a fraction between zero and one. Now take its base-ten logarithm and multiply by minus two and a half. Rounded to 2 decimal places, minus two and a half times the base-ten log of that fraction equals 0.99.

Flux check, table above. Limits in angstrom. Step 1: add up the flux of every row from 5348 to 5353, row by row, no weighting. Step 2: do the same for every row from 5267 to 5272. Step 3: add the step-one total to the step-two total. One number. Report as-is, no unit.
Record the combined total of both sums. 209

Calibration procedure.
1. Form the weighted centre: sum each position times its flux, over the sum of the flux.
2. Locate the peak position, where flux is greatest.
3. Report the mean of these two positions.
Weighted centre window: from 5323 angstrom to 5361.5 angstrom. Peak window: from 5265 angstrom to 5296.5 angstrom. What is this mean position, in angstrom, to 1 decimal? 5315.0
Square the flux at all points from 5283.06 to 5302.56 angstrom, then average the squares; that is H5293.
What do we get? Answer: 769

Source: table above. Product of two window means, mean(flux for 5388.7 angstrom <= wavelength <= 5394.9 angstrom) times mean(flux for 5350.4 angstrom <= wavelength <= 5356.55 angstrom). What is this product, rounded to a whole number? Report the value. 768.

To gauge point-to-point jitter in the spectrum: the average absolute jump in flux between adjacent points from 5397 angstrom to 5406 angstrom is 0.48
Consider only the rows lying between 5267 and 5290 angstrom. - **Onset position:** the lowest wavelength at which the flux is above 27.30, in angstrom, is 5277.58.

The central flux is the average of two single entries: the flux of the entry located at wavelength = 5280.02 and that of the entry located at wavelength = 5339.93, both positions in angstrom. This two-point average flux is 26.8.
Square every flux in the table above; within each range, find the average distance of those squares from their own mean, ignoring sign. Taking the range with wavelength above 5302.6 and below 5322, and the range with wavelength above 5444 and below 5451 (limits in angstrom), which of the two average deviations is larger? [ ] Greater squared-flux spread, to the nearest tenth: 33.9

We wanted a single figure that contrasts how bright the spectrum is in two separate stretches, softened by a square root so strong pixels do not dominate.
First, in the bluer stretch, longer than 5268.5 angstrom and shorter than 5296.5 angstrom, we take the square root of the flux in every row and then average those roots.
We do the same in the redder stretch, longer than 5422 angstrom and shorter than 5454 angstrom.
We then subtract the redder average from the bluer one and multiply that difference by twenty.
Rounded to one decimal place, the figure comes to 0.1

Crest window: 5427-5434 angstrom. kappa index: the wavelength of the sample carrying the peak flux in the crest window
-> 5427.94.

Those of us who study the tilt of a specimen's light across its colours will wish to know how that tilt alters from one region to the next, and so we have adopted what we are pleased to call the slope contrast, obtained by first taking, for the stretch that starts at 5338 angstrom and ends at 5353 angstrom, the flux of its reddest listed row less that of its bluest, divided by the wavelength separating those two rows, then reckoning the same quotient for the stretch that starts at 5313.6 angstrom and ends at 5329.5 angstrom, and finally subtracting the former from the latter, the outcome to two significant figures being -0.32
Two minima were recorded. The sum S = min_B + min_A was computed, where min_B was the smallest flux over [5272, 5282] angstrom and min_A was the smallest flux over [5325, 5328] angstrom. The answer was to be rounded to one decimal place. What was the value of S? 51.0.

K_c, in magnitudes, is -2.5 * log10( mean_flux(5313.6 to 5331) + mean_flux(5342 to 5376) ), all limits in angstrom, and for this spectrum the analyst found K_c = -4.33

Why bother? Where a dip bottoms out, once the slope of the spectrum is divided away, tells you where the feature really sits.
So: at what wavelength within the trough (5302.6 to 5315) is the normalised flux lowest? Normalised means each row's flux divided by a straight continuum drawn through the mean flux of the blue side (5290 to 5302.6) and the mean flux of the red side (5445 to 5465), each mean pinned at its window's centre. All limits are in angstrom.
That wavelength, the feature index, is 5314.17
